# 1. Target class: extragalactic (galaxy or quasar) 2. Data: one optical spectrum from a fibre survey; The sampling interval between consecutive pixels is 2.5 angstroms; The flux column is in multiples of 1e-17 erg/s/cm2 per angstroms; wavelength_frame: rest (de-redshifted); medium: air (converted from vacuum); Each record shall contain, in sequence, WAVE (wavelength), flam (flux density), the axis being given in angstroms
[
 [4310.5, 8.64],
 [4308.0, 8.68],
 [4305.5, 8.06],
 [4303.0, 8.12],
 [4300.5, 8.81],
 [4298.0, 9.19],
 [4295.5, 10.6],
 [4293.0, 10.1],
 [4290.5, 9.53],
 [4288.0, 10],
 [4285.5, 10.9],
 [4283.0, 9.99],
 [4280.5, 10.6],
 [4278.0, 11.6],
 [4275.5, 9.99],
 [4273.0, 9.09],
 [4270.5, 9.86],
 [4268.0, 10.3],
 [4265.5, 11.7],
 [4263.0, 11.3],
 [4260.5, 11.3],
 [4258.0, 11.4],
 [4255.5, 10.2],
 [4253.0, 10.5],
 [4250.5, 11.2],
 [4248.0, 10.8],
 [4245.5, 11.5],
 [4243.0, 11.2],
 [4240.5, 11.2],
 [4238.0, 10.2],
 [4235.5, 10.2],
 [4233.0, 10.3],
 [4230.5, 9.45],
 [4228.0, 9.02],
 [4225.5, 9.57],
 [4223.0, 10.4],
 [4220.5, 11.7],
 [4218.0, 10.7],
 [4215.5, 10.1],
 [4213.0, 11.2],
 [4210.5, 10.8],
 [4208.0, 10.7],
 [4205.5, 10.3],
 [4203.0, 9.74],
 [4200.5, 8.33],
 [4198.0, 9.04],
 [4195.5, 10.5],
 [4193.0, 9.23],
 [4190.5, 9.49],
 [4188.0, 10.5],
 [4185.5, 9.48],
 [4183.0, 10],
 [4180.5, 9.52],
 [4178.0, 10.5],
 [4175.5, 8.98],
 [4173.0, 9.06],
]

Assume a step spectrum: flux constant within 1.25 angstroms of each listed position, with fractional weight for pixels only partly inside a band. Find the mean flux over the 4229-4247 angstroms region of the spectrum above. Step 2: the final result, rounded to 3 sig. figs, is 10.6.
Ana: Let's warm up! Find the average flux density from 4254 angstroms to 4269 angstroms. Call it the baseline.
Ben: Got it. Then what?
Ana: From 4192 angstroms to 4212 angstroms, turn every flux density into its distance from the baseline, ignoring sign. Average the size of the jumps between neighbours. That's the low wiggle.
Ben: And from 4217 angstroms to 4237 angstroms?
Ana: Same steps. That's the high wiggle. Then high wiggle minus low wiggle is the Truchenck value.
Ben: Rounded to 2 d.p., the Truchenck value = -0.40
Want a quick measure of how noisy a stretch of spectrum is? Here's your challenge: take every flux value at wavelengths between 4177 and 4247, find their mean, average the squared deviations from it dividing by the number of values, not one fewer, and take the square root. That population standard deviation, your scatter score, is 0.8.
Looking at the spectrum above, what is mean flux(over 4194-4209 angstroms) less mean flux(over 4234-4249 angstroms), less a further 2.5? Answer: -3.6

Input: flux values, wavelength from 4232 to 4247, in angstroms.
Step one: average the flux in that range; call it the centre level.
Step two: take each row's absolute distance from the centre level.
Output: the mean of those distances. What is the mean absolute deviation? 0.53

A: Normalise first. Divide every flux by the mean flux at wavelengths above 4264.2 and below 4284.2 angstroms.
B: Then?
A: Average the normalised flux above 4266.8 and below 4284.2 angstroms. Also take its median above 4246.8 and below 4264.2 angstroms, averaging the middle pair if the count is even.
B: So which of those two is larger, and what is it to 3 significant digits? 1.08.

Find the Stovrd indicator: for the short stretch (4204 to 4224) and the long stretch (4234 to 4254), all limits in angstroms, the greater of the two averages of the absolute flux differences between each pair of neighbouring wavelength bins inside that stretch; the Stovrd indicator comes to 0.70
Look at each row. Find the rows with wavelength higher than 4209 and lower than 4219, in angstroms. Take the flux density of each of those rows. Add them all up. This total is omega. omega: 42.8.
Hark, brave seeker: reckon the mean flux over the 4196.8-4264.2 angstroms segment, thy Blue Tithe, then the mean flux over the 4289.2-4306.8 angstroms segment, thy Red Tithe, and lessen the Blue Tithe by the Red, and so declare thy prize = 1.3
